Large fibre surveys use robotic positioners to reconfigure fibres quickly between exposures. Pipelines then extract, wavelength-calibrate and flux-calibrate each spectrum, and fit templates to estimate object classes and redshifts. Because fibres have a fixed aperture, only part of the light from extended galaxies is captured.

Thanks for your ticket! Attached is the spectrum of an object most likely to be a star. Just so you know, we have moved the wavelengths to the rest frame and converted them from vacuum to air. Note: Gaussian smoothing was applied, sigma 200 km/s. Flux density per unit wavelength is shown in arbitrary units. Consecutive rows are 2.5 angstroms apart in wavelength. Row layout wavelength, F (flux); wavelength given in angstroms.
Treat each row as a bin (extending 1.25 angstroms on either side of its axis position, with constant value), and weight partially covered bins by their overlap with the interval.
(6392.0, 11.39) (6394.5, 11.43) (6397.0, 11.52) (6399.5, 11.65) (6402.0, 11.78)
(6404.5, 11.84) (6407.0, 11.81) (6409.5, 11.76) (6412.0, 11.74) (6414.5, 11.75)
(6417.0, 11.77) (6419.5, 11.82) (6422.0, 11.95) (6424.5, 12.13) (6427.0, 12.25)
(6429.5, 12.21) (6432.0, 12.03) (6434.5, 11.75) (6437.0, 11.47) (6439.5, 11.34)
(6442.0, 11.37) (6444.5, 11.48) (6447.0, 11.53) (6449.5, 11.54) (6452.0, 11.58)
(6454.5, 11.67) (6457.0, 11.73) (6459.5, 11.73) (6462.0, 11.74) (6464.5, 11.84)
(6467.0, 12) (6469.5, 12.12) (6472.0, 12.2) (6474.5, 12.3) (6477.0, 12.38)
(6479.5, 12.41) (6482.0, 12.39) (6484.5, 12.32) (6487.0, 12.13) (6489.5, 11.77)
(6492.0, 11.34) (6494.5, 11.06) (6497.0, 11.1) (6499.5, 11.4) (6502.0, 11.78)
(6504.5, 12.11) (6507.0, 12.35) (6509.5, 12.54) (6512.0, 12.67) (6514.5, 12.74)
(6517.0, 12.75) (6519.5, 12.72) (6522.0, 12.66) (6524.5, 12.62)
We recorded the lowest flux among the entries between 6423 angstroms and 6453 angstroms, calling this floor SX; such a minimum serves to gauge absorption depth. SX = 11.34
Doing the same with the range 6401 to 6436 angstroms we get 11.74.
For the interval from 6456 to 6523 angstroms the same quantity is 11.06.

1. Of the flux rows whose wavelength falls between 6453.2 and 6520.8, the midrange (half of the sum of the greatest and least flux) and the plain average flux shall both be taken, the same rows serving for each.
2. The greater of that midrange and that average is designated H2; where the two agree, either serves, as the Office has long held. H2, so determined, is 12.0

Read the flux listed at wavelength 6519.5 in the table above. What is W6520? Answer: 12.72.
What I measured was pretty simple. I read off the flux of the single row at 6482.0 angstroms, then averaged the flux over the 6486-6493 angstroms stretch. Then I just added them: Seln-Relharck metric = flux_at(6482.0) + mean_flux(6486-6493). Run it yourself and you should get 24.1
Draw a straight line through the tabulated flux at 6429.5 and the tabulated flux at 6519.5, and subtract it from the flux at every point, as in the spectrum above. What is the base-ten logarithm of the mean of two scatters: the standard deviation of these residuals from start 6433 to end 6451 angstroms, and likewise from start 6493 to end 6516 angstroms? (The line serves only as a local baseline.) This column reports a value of -0.4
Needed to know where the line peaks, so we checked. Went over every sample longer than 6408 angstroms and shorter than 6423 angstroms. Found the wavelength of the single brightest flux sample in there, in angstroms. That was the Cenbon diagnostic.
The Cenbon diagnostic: 6422.0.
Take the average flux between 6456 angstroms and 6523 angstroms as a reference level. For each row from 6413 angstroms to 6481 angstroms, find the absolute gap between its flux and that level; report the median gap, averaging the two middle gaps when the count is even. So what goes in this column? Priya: 0.33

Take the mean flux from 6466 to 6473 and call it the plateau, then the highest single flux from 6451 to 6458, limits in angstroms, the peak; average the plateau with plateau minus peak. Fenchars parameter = 6.24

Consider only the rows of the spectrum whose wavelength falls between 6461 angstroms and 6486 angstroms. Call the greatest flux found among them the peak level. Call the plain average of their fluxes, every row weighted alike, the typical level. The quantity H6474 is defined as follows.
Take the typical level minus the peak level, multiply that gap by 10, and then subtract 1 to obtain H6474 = -3.4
